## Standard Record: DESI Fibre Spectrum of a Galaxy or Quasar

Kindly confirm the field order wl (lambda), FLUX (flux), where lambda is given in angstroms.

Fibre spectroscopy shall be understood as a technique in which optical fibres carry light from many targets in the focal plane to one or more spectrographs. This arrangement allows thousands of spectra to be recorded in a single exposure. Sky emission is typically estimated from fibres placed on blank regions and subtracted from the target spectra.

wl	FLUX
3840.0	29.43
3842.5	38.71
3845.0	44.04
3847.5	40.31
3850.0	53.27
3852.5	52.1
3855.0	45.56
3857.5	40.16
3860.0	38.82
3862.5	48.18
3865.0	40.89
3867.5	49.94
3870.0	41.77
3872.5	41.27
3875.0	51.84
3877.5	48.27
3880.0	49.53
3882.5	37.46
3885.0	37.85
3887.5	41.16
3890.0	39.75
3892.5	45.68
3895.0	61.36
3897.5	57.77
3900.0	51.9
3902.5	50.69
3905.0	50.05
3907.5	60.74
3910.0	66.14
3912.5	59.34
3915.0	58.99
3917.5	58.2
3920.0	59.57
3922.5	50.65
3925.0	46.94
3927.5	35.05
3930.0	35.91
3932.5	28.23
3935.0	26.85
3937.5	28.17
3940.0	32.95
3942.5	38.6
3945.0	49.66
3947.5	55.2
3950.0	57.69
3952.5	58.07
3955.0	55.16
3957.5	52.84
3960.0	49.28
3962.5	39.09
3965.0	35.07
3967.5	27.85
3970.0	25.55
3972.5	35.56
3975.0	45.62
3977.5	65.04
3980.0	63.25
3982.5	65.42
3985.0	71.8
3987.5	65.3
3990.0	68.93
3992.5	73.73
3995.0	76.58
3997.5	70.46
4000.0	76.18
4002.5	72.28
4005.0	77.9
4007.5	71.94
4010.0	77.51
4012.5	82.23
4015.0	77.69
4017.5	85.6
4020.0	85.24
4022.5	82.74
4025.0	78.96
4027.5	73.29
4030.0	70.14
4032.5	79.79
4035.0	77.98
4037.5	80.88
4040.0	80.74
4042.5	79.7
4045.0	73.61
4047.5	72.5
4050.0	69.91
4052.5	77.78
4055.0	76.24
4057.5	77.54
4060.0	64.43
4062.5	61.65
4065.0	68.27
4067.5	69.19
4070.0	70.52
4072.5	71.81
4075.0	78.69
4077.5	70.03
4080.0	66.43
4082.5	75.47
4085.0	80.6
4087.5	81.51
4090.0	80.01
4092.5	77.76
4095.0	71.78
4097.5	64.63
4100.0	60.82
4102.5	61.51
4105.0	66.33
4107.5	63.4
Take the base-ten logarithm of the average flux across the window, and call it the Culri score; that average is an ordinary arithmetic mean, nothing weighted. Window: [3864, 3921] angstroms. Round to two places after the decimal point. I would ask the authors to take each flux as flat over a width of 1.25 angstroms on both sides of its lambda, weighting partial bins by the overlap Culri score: 1.70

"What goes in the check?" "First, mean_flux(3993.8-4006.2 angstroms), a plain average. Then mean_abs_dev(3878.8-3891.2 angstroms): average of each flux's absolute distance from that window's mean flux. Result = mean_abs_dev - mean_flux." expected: -71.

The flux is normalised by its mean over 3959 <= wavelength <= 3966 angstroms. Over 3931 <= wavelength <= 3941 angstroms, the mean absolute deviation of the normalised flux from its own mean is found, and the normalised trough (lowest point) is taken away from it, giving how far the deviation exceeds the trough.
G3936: -0.6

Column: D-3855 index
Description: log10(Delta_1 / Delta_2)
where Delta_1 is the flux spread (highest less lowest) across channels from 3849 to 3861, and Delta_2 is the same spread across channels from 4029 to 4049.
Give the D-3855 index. 0.13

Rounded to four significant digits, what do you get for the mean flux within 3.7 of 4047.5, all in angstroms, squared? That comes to 5185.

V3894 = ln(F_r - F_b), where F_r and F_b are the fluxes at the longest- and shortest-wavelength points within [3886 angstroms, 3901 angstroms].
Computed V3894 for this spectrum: 2.4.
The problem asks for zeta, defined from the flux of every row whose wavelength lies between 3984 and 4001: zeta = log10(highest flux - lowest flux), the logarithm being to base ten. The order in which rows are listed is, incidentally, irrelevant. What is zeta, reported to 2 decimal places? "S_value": 1.05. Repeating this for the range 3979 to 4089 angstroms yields 1.38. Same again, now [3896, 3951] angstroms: 1.59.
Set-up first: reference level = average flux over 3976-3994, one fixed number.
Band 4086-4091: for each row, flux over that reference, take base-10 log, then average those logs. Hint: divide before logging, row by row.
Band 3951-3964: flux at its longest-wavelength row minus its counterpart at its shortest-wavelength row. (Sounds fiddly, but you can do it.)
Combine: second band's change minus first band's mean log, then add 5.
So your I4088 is -14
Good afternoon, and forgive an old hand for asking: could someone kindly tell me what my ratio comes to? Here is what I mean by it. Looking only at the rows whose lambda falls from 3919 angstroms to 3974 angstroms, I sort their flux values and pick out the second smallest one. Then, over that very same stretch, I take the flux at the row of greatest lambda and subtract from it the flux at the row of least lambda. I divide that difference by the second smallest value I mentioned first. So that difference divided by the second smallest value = -0.89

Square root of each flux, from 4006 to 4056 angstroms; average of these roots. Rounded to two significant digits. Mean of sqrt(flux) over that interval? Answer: 8.8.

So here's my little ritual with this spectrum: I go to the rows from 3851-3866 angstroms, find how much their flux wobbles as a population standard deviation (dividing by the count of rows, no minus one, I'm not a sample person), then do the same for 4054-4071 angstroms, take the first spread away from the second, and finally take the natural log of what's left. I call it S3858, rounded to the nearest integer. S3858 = -1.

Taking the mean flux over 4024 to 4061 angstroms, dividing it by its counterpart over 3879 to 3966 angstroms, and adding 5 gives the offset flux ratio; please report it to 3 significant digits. 6.59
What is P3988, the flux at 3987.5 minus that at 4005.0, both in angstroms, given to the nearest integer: -13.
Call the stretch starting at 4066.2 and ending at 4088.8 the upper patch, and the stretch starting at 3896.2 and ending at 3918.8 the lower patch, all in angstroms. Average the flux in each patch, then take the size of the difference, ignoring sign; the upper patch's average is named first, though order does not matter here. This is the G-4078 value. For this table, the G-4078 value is 17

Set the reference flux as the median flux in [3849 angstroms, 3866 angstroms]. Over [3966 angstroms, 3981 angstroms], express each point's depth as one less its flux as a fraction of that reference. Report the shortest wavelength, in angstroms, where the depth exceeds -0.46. 3967.5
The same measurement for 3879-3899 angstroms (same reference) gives 3880.0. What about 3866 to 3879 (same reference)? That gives 3867.5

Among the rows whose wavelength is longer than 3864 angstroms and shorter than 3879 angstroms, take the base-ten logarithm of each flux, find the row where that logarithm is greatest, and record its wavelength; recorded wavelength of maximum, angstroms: 3875.0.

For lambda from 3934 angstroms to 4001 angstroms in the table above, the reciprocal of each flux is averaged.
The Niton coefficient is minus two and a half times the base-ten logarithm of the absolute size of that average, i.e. 4.17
